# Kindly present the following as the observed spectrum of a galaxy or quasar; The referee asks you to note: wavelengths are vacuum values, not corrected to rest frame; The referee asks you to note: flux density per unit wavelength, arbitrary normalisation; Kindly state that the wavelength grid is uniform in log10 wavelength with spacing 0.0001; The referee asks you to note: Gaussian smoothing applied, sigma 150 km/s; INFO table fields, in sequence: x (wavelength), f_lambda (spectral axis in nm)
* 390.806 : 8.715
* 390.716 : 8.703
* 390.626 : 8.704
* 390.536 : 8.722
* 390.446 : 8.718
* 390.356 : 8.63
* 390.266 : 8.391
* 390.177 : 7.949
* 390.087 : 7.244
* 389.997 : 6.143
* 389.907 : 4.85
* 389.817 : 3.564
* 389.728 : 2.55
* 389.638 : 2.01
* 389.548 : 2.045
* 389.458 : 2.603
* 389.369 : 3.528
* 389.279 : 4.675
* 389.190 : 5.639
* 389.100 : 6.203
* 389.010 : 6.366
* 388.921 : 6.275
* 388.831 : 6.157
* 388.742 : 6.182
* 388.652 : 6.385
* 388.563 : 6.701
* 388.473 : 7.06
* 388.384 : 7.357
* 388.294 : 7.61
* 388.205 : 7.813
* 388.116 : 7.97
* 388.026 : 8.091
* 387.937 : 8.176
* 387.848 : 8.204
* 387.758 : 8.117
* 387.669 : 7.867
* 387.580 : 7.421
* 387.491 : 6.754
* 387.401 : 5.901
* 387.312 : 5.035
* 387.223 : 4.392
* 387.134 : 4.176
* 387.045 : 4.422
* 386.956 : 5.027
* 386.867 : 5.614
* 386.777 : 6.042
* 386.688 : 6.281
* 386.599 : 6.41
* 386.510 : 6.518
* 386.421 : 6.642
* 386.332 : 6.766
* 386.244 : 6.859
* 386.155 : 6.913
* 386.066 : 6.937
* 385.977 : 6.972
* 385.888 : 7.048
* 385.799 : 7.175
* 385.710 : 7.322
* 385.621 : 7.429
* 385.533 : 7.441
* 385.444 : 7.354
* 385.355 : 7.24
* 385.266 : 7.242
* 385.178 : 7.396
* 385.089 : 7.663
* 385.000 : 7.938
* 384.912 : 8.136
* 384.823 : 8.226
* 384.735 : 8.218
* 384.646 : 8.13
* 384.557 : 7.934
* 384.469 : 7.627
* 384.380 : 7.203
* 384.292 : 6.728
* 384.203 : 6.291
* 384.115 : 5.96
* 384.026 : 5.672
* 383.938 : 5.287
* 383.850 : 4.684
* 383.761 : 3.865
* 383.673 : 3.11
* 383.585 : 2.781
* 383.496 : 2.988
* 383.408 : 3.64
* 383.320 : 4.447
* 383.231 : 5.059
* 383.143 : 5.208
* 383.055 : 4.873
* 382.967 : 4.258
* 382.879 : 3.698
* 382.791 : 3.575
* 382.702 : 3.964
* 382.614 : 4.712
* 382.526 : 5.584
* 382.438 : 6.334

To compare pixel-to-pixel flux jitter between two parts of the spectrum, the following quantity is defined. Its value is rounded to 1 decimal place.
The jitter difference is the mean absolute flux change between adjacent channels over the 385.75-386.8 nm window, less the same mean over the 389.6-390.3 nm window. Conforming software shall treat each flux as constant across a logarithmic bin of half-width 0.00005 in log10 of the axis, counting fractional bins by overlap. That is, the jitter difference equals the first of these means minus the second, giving -0.8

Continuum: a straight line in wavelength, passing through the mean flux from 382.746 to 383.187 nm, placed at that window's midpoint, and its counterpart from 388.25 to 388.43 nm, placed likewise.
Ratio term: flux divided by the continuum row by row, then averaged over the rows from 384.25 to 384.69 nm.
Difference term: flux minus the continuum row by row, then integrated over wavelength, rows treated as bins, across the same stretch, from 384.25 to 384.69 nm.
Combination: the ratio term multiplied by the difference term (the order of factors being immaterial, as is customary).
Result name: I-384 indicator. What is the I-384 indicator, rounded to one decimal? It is 1.5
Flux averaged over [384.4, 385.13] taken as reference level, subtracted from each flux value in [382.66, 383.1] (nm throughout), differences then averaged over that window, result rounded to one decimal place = -3.9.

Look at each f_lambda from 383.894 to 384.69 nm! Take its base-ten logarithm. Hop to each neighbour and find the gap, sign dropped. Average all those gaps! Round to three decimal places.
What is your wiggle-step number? 0.023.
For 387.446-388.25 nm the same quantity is 0.013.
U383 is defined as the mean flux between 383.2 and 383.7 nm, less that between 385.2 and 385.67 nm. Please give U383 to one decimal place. -3.7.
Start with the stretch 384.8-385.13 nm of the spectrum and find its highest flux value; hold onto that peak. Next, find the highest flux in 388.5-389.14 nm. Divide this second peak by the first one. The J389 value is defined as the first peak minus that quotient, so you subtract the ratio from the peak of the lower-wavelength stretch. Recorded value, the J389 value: 7.41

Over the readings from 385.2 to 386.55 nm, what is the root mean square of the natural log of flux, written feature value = 1.95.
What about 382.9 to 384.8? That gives 1.67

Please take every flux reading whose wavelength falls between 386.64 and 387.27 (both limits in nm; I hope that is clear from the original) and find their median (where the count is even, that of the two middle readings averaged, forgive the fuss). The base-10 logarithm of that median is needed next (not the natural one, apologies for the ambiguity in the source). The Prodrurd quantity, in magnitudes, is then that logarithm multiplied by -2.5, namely -1.75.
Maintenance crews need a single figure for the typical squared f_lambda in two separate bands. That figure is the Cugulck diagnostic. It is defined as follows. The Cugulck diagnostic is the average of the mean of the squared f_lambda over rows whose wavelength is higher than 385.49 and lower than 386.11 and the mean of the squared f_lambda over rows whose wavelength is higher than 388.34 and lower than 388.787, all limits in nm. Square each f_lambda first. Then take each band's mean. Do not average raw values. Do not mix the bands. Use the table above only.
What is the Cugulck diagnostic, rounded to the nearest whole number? 49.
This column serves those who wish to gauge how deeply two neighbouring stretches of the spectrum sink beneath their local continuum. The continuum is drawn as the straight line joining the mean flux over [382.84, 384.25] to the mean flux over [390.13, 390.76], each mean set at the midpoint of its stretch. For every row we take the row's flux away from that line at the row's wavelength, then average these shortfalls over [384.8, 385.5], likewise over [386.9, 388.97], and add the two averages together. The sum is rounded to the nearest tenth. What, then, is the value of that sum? -1.8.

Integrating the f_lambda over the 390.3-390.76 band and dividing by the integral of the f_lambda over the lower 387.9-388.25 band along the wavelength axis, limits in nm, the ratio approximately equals 1.4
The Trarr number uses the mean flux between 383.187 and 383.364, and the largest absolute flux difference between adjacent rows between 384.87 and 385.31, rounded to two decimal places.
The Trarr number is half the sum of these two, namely 2.51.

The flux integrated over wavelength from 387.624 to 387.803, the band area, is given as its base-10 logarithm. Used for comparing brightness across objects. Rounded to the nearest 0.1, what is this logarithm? 0.2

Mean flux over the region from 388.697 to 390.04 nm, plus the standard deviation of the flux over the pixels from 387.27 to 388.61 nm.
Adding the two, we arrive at 5.5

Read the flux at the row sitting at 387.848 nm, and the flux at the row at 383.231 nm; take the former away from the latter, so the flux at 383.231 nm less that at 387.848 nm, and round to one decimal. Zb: -3.1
